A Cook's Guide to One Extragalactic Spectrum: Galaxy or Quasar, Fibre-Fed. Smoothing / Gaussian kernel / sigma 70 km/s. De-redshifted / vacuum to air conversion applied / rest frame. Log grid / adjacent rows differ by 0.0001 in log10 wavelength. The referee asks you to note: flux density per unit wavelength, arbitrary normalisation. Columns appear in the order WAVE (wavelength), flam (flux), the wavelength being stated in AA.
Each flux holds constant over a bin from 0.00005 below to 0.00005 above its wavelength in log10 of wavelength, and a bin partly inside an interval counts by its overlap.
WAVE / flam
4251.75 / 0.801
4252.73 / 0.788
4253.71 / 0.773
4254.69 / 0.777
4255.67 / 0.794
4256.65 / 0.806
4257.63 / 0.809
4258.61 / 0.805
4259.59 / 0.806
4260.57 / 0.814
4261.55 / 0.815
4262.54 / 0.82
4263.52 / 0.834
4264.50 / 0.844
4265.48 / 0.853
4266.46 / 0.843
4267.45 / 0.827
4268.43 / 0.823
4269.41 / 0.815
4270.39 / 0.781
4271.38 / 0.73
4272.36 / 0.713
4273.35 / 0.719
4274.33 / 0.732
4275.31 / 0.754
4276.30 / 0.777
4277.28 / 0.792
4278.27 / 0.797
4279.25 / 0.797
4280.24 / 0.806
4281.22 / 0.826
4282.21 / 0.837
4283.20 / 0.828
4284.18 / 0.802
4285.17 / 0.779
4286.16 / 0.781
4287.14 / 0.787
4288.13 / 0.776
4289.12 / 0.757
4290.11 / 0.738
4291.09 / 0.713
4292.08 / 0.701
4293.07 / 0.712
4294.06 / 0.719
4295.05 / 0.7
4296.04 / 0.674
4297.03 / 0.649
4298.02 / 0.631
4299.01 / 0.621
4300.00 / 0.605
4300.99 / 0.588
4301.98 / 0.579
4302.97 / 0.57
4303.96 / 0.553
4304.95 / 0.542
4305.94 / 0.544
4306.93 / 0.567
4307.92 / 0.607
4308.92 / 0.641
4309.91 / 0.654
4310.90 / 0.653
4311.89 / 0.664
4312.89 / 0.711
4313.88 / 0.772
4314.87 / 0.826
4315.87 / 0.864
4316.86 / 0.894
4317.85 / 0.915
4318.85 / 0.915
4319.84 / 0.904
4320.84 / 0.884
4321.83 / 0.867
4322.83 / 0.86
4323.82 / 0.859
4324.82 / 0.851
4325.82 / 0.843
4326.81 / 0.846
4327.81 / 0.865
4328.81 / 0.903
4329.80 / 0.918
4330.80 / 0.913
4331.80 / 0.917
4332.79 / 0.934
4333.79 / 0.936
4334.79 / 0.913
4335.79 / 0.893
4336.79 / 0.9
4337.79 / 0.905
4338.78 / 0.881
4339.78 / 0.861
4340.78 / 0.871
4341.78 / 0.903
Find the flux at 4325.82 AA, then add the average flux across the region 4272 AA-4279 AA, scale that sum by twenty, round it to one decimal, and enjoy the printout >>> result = 32.0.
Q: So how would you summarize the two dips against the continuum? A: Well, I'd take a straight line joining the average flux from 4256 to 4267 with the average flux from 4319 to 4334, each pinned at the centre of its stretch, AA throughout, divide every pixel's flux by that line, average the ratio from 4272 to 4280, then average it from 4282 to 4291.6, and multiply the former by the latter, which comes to 0.84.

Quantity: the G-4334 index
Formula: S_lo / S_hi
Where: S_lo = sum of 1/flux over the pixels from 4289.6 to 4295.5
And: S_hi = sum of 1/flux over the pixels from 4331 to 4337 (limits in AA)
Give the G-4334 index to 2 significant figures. 1.3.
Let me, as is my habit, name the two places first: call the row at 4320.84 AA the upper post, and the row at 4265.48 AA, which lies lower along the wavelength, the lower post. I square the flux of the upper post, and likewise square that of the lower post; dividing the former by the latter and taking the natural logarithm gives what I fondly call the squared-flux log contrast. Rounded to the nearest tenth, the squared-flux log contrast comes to 0.1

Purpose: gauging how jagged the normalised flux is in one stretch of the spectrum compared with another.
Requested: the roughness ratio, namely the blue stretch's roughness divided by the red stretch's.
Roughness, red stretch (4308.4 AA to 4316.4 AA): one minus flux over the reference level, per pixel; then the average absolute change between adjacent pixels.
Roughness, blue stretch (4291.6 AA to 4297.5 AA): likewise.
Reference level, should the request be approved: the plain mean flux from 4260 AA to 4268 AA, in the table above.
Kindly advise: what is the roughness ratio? 0.55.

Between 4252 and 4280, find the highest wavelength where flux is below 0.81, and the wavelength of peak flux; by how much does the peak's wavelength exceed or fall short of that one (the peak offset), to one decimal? -13.8 AA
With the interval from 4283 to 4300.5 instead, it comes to -16.8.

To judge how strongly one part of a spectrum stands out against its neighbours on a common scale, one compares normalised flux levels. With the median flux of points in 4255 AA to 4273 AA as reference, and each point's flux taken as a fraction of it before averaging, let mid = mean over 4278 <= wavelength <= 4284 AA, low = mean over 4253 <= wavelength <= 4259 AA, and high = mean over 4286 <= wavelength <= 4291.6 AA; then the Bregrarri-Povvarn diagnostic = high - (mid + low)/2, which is -0.06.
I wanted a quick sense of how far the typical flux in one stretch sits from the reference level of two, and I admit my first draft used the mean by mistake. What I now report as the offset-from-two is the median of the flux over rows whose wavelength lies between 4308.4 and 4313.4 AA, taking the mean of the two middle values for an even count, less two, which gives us -1.35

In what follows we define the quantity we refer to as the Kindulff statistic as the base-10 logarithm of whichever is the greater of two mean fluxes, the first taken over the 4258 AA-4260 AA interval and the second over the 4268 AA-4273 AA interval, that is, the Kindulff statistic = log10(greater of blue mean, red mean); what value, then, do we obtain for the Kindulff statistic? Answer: -0.094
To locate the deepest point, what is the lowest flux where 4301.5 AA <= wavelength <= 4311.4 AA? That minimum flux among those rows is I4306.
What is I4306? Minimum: 0.542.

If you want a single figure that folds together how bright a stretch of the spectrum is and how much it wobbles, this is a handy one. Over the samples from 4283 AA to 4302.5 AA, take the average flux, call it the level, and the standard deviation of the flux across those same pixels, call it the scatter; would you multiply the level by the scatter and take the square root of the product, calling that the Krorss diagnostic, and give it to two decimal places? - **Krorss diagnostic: 0.23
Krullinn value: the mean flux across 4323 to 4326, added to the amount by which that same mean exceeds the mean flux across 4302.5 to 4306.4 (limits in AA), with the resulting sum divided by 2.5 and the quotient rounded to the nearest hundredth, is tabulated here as 0.46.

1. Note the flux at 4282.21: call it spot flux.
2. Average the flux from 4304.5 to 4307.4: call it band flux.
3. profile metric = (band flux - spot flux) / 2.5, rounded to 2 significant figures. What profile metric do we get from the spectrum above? -0.11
